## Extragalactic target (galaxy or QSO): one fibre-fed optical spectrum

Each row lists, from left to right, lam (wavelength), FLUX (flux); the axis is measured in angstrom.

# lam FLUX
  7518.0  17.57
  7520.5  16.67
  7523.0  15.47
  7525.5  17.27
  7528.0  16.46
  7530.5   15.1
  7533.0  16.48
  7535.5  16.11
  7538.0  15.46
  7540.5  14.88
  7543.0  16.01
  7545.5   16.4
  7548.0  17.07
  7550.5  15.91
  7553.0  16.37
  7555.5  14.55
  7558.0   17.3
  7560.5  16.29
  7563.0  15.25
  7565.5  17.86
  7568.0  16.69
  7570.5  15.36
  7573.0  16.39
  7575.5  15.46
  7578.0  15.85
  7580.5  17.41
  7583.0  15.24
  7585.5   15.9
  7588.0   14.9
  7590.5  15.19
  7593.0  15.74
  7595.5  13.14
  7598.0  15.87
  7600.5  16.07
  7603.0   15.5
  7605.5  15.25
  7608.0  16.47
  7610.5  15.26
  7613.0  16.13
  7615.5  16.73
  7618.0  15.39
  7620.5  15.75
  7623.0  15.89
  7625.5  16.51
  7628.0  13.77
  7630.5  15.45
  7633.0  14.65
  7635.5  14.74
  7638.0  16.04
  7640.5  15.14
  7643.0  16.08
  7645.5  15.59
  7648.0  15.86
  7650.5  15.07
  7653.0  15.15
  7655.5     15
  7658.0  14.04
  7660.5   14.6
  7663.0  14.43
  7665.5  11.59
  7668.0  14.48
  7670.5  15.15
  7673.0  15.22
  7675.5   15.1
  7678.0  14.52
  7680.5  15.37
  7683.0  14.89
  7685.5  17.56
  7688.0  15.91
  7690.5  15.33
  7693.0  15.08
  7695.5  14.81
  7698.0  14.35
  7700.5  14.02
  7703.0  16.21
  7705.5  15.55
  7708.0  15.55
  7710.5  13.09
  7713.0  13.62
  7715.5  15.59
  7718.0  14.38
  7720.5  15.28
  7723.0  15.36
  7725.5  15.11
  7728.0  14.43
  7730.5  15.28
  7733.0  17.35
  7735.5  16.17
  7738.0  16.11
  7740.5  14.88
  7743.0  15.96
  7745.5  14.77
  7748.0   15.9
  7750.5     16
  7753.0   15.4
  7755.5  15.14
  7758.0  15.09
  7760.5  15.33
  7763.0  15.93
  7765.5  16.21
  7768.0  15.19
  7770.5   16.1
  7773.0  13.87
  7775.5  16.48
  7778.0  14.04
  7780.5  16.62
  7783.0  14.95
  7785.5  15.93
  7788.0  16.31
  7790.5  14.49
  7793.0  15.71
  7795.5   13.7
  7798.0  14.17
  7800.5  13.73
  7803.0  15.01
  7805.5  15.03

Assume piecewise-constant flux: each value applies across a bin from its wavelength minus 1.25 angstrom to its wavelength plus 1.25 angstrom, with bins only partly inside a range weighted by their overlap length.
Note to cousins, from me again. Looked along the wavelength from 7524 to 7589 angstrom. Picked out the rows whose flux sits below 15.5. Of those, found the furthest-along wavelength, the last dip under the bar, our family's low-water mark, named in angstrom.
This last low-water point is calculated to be 7588.0 angstrom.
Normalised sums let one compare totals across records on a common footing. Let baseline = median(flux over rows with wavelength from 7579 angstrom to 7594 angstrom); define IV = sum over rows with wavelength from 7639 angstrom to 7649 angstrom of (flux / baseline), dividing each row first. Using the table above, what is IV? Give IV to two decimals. 4.05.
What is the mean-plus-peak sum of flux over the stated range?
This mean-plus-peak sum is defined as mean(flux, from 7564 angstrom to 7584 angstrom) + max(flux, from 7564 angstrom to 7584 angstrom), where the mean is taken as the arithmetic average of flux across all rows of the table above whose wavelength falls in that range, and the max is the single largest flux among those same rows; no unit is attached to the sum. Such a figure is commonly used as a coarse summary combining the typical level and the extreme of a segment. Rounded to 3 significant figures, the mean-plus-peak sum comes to 34.1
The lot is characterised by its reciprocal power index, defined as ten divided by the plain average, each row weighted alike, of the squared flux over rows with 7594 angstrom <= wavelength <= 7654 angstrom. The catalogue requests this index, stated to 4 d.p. 0.0416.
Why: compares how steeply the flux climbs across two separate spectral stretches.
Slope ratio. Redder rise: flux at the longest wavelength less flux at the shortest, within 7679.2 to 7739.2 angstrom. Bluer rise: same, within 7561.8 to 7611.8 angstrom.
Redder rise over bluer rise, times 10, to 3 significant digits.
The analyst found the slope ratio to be 740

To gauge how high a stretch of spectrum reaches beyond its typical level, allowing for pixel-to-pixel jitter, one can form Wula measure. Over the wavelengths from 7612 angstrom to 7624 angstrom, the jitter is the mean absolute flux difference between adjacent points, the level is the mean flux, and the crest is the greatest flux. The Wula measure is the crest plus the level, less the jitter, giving 32.1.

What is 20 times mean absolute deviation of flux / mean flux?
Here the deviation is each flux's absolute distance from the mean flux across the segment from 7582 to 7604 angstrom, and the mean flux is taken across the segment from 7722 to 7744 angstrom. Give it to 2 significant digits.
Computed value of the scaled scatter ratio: 0.76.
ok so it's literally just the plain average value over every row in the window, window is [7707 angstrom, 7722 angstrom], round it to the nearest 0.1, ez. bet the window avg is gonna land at 14.6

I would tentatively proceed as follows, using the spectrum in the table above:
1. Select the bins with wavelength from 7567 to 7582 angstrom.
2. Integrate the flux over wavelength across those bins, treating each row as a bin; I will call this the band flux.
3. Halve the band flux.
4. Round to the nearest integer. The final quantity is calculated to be 121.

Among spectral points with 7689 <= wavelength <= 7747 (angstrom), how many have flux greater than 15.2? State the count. 12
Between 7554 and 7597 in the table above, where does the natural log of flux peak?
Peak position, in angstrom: 7565.5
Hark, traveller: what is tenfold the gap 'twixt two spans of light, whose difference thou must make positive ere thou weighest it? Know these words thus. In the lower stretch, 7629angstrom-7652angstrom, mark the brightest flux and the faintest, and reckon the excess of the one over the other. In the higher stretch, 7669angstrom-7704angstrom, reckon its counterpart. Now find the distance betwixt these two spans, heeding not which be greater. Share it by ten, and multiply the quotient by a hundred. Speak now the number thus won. 21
